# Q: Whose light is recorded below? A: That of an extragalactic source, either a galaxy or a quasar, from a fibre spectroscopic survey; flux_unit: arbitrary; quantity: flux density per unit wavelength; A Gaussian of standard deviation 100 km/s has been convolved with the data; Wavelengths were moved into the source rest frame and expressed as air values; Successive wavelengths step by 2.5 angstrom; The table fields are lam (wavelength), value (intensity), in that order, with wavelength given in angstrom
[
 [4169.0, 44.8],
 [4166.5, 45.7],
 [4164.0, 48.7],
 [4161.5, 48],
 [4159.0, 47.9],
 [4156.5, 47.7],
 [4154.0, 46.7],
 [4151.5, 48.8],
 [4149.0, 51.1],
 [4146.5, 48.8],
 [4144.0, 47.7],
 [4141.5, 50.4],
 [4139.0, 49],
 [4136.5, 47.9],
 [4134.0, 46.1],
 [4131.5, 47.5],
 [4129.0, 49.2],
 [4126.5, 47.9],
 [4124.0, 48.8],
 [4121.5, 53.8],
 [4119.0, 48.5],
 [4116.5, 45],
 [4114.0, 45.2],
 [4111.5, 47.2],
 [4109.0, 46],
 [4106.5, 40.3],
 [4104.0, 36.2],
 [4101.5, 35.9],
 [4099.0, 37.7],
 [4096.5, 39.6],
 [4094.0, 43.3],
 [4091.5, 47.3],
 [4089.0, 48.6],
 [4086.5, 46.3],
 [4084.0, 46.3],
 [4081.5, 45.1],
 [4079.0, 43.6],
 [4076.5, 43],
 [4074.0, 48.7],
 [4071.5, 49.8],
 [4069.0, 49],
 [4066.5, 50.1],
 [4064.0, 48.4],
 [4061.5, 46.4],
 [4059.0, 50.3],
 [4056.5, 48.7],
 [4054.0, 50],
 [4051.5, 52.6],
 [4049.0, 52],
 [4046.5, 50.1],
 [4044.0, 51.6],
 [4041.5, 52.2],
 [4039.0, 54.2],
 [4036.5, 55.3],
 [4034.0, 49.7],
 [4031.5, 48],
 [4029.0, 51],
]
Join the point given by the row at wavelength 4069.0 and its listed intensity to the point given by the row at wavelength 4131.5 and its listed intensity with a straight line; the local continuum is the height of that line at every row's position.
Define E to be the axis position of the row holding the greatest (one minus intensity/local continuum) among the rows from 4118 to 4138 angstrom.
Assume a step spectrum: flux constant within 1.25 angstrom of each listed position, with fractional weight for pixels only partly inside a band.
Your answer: 4134.0 angstrom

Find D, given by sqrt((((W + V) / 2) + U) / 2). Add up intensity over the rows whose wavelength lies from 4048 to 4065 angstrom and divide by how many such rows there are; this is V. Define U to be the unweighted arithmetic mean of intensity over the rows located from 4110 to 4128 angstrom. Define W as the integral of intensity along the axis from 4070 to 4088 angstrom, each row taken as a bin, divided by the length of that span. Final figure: 6.93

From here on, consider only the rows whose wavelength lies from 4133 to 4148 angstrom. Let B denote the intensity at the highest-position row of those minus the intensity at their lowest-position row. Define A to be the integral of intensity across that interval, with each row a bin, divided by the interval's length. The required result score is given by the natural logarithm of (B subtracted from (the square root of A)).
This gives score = 1.4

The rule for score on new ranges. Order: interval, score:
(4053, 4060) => 1.9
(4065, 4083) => 2.5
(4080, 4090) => 1.2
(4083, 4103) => 2.8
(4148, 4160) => 2.3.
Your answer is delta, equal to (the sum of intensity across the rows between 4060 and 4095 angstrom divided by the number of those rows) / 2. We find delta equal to 23.4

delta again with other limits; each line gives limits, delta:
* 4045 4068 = 24.9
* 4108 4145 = 24.0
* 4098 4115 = 20.6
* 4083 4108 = 21.1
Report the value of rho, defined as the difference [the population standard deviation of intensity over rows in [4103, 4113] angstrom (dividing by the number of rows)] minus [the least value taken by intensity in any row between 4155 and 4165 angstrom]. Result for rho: -43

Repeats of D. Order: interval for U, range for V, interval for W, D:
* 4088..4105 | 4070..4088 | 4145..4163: 6.65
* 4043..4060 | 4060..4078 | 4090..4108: 6.89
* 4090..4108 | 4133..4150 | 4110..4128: 6.65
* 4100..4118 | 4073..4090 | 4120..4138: 6.69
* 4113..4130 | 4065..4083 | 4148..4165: 6.93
